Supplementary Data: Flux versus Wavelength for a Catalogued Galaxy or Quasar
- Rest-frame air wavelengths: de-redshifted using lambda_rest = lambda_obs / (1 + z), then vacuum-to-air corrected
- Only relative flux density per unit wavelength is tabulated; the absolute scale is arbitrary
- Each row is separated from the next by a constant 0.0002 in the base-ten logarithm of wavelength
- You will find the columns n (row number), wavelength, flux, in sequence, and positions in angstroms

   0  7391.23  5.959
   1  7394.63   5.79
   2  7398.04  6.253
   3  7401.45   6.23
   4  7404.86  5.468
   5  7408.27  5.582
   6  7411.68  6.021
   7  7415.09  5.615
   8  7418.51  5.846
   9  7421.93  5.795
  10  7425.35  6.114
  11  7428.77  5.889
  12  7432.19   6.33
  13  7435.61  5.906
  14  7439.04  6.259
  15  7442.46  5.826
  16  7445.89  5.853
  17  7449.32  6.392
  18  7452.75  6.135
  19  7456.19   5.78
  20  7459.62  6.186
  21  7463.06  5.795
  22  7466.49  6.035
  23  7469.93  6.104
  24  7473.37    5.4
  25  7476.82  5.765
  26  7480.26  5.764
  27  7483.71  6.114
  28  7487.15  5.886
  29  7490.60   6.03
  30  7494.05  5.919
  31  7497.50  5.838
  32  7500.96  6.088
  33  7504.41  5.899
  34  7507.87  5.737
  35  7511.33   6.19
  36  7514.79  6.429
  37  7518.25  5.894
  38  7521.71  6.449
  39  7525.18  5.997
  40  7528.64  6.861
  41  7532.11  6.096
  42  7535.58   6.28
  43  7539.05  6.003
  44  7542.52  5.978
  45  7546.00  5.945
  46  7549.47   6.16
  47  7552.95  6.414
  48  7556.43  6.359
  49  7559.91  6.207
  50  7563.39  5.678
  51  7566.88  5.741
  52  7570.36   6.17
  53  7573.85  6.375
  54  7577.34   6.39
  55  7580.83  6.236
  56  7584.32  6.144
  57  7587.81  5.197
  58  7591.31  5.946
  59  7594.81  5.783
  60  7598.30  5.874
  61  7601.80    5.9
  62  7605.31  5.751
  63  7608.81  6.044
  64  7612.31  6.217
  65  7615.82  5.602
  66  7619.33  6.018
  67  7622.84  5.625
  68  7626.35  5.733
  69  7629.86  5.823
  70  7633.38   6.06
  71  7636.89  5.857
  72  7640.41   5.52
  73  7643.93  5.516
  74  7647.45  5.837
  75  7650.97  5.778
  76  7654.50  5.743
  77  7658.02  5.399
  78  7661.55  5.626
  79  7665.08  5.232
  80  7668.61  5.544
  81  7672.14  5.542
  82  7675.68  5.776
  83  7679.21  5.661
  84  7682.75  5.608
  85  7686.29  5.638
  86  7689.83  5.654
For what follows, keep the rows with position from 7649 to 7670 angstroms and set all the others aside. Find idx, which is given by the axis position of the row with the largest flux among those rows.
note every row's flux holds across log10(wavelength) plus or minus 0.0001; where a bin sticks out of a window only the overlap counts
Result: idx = 7650.97 angstroms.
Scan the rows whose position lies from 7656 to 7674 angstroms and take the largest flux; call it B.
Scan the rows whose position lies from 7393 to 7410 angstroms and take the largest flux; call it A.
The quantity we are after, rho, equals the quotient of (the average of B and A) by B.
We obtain 1.06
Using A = 6.253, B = 5.626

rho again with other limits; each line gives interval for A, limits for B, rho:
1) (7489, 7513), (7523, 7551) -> 0.95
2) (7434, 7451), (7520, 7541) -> 0.97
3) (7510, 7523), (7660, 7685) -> 1.06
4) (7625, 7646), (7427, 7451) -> 0.97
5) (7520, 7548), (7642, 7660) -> 1.09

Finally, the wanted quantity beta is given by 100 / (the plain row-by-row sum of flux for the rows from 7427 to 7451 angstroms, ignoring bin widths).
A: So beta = 2.36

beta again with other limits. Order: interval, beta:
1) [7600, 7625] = 2.43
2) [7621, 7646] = 2.49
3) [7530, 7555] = 2.33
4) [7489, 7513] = 2.40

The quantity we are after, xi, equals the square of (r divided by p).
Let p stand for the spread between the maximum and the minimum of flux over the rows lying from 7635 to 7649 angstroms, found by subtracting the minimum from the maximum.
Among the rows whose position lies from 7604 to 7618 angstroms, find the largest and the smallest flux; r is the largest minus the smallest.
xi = 3.25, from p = 0.34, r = 0.6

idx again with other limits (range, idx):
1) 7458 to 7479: 7459.62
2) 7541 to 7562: 7552.95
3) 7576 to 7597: 7577.34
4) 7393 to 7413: 7398.04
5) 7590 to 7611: 7608.81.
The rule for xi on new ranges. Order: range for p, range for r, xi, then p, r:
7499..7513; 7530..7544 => 0.44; 0.45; 0.3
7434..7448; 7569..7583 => 0.26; 0.43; 0.2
